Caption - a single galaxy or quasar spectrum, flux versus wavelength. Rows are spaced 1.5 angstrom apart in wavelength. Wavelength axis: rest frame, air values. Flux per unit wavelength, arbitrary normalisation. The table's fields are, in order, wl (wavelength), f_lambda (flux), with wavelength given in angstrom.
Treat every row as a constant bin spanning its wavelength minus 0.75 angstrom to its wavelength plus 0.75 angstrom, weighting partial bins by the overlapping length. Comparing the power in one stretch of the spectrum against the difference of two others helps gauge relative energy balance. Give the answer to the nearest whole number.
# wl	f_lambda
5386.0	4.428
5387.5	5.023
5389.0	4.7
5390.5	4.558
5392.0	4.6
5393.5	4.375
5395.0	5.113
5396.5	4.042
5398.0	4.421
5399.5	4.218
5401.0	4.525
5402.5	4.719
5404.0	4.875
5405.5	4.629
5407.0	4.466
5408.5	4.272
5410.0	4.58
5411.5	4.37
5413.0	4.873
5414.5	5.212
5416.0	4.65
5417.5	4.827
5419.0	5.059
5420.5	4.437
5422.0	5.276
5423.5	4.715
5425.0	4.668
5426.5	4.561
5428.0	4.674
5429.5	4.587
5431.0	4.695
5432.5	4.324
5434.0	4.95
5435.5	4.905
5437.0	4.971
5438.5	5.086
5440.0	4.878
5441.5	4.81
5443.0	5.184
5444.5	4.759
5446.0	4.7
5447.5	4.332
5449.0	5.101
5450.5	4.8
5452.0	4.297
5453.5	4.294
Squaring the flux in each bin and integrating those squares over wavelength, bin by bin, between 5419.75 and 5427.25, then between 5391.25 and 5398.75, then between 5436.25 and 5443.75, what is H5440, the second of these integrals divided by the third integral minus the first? 9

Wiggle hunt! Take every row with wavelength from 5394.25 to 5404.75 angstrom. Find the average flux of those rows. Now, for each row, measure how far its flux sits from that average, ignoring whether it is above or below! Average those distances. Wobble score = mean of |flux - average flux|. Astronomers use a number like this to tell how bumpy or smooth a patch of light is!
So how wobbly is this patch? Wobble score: 0.29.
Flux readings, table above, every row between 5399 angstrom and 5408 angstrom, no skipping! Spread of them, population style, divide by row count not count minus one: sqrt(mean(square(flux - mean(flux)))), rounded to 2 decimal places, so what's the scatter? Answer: 0.21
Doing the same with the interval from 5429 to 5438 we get 0.23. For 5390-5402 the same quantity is 0.30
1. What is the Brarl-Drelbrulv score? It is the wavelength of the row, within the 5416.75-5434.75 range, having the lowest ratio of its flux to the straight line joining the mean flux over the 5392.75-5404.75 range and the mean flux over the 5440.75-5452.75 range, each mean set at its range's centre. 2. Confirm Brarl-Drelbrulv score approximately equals 5432.5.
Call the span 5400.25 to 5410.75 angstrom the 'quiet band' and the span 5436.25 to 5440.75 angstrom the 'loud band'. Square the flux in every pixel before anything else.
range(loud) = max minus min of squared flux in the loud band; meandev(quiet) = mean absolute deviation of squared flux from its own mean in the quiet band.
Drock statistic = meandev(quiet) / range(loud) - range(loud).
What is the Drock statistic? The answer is -1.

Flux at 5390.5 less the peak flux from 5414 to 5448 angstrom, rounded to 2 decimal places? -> -0.72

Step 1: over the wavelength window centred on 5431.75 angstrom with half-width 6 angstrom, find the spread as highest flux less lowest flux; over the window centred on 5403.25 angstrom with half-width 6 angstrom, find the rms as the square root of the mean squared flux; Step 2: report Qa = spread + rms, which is 5.17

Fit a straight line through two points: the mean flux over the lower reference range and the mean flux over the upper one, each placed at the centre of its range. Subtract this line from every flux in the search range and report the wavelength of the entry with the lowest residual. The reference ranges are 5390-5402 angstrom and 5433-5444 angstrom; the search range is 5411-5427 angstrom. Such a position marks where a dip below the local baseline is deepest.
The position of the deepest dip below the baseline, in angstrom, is 5420.5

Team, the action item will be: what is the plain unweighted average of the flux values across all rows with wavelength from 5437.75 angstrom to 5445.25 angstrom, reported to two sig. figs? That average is 4.9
